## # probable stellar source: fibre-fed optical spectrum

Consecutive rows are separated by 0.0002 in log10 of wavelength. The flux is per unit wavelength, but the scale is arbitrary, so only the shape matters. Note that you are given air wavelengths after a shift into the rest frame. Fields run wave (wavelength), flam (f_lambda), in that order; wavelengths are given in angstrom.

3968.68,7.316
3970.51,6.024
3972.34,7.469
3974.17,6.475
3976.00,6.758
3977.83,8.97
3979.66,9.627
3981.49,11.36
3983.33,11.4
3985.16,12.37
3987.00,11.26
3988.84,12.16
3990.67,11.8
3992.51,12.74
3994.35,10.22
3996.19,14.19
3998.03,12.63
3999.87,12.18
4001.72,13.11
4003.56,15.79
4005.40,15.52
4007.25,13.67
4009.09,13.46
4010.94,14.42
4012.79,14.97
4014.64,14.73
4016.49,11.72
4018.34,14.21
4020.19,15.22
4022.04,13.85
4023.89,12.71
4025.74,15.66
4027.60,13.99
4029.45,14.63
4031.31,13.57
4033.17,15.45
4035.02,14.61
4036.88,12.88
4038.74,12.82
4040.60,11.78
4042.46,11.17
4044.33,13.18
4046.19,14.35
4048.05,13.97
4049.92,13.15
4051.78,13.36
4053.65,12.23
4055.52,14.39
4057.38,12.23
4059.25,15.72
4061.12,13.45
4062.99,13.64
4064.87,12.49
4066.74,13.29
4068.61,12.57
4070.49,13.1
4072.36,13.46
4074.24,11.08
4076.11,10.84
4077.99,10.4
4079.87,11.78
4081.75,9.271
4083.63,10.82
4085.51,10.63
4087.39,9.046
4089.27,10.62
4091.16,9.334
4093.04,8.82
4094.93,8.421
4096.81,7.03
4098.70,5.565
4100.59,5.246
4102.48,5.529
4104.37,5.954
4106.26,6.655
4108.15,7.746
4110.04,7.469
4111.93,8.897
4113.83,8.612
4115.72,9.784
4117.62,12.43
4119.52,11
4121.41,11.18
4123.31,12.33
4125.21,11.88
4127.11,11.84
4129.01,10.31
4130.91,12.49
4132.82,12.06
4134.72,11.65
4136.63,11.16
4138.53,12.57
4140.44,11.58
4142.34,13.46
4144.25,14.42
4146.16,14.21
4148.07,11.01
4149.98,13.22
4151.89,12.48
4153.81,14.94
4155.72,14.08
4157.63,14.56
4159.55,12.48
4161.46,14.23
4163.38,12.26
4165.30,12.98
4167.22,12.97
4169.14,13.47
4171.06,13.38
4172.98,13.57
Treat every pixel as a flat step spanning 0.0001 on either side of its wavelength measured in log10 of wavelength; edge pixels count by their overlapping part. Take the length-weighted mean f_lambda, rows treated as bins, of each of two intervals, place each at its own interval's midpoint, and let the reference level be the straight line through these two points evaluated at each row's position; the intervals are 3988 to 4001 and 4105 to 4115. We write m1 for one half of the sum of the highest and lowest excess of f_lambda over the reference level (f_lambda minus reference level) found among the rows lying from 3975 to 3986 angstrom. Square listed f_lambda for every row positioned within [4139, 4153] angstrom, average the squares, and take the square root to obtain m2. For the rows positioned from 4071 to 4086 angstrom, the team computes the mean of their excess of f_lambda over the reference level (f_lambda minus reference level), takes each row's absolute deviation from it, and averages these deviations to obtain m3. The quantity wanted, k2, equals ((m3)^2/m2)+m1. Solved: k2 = -3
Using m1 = -3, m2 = 13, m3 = 0.74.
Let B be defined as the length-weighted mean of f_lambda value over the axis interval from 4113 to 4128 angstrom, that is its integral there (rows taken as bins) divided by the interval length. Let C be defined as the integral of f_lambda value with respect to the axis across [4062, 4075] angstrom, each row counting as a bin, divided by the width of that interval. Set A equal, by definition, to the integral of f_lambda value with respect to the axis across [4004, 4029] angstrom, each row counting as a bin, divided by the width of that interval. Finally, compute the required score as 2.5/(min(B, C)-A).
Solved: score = -0.8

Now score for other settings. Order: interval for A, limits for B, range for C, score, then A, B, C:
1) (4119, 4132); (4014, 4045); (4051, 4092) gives 6.5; 11.6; 13.7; 12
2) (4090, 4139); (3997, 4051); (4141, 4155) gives 0.6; 9.4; 13.8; 13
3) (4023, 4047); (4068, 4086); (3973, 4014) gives -1.1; 13.6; 11.4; 12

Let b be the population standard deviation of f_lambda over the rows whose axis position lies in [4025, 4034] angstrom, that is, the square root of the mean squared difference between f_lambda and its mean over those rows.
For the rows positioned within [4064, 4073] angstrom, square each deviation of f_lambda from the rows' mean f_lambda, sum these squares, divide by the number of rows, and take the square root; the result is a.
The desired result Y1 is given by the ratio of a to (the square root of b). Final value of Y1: 0.4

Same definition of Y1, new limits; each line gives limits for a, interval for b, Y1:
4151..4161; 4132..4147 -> 1.0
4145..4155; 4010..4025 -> 1.3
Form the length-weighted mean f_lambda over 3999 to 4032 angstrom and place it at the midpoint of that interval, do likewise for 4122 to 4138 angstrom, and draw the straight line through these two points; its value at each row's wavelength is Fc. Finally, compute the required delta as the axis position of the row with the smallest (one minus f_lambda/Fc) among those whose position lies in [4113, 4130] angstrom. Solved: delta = 4123.31 angstrom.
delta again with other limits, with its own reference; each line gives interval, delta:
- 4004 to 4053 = 4025.74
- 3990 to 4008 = 4003.56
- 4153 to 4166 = 4153.81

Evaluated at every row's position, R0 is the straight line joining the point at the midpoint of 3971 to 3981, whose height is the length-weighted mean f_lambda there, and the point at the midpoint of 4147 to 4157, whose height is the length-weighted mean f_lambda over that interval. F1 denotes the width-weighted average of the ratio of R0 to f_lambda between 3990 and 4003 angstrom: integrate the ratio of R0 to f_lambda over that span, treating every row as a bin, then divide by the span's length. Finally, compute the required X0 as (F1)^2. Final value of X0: 0.48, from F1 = 0.69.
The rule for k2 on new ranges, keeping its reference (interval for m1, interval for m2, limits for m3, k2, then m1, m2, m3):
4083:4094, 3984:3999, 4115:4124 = 1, 1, 12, 0.86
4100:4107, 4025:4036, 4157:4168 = -2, -2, 15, 0.69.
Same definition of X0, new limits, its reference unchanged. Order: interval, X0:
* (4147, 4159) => 1.00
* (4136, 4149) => 1.06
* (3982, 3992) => 0.49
